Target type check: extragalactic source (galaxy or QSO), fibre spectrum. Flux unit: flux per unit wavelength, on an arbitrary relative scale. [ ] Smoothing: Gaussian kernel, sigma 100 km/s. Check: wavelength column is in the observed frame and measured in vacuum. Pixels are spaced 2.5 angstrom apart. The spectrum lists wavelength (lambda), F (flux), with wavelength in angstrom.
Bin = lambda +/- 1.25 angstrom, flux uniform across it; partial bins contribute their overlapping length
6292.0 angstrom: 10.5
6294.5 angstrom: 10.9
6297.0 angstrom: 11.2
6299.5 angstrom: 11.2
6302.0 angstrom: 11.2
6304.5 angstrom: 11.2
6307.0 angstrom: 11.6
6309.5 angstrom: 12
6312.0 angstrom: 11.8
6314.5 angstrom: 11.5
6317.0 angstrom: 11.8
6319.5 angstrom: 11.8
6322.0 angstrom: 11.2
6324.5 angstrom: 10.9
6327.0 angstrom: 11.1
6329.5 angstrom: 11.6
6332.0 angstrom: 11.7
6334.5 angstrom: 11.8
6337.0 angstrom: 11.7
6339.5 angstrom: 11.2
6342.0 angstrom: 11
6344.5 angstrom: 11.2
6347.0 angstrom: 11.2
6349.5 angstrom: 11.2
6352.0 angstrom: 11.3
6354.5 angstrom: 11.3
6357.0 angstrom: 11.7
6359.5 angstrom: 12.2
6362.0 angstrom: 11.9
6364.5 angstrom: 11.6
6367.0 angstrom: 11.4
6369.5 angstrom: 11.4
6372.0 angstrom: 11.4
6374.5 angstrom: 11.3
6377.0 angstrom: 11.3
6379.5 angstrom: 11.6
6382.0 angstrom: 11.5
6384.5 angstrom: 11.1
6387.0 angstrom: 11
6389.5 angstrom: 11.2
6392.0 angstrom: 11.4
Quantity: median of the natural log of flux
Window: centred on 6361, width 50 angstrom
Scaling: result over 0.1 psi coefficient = 24.3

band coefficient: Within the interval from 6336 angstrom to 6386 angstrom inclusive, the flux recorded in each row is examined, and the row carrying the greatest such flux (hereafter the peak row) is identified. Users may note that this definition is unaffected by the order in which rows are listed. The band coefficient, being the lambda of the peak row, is 6359.5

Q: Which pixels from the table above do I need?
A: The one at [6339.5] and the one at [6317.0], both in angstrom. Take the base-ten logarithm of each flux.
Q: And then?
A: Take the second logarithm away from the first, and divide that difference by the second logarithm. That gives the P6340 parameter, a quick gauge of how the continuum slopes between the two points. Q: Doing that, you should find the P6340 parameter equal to -0.021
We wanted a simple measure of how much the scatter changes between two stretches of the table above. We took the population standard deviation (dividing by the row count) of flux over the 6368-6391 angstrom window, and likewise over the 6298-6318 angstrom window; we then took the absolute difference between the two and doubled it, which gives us 0.233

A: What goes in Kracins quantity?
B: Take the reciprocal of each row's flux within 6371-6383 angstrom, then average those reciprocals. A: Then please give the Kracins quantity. 0.0876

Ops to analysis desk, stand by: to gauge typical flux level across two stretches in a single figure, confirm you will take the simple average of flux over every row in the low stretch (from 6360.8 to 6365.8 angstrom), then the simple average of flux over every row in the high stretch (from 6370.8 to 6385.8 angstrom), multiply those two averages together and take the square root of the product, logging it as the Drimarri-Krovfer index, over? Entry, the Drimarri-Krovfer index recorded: 11.6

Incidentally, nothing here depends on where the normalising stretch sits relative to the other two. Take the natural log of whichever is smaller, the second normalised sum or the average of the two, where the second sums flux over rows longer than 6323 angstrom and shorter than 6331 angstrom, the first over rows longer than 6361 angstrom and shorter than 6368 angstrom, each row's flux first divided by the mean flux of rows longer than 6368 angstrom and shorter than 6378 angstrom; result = 1.085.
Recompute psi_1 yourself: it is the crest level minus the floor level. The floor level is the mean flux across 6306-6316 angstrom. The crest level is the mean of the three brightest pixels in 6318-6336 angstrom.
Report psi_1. 0.0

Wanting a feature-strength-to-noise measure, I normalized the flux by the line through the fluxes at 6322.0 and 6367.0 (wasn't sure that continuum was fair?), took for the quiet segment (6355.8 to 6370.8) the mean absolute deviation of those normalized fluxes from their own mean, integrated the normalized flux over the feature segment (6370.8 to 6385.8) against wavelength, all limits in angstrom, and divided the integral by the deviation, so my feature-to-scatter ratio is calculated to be 677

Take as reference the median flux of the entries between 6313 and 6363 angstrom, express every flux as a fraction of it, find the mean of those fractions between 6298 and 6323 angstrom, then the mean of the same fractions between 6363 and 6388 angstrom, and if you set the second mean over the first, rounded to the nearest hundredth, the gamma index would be 0.99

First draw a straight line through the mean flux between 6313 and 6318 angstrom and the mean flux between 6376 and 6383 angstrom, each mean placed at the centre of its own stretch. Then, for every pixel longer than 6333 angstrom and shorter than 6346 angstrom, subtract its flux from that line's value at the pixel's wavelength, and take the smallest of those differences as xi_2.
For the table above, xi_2 -0.20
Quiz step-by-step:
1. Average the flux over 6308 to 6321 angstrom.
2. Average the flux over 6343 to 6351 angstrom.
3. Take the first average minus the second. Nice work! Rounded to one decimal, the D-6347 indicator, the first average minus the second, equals 0.6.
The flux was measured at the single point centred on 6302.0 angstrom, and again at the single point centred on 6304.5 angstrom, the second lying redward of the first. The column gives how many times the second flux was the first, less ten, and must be -9.00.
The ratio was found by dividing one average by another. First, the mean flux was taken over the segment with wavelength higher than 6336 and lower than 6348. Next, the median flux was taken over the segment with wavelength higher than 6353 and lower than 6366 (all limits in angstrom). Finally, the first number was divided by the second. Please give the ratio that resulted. 0.96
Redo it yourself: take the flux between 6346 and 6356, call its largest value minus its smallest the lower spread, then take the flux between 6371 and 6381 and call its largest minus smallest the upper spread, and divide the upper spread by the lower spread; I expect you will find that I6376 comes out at 3.0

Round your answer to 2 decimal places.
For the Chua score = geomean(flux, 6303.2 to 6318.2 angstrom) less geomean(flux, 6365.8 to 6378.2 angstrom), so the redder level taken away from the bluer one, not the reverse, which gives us 0.29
